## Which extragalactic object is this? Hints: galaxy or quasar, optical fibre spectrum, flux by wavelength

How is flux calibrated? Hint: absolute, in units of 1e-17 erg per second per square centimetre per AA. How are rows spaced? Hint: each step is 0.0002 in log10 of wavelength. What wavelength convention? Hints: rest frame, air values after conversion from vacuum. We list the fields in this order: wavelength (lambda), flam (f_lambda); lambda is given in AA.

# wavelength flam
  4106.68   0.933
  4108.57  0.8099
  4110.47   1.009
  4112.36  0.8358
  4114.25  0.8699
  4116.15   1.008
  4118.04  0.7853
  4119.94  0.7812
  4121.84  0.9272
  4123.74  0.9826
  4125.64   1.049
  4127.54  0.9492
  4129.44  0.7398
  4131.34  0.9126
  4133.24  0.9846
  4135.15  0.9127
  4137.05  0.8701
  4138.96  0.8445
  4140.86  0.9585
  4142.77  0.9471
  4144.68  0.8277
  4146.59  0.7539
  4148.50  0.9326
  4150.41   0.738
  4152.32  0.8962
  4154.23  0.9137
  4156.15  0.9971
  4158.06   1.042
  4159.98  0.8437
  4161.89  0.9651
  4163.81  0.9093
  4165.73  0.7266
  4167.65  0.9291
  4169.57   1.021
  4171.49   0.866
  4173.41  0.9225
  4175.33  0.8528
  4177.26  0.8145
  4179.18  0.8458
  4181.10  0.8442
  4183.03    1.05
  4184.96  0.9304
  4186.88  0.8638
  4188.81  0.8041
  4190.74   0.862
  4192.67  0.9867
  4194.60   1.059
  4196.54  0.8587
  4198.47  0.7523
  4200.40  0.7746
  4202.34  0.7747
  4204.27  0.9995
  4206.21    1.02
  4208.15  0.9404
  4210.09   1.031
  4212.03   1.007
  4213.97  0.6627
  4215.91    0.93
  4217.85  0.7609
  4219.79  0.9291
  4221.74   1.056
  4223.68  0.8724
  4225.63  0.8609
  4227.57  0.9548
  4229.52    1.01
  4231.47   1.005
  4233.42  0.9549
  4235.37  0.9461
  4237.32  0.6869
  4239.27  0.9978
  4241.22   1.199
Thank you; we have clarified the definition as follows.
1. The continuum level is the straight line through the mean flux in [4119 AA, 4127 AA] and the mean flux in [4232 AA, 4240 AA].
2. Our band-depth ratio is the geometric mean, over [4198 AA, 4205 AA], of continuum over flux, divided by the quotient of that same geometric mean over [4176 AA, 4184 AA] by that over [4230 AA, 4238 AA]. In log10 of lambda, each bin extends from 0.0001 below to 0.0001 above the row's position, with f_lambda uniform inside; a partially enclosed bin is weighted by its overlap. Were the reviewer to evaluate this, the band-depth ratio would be 1.08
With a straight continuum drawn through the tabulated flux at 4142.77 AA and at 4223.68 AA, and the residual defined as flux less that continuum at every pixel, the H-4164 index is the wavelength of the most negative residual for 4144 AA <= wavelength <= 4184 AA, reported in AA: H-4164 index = 4150.41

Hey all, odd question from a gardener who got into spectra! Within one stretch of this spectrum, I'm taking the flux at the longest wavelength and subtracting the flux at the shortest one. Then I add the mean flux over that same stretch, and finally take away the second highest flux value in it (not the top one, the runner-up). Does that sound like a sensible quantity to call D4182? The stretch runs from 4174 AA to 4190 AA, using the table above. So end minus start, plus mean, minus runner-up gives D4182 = -0.10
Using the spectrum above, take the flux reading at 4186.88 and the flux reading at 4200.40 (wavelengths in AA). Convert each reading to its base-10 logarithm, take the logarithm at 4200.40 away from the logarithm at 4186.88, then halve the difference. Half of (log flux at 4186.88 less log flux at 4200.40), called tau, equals 0.024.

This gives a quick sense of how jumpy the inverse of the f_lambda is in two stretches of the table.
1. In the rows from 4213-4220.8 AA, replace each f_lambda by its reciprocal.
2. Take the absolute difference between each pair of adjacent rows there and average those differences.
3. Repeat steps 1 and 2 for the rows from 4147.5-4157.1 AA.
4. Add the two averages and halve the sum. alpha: 0.23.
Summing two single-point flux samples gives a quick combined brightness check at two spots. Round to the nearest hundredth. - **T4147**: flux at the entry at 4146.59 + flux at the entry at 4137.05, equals 1.62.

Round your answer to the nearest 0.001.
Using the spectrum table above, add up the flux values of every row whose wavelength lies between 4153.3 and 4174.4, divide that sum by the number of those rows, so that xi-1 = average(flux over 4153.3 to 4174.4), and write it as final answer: 0.921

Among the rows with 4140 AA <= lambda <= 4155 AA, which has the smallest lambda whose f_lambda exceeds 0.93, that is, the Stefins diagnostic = 4140.86 AA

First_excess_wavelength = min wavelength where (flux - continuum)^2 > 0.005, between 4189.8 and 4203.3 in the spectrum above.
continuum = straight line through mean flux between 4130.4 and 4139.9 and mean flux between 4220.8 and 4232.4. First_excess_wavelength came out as 4190.74 AA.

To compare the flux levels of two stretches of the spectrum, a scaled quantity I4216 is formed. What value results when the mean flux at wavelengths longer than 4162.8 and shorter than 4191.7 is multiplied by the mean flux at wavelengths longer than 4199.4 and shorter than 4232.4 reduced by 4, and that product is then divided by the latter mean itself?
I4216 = -2.97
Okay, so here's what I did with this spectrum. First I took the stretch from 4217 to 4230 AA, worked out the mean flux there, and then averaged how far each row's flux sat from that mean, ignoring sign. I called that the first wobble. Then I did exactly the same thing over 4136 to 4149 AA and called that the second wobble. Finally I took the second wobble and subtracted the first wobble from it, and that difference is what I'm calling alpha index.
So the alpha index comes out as -0.017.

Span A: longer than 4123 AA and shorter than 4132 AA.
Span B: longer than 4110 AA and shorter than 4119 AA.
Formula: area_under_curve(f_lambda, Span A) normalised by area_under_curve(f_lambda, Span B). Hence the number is 1.03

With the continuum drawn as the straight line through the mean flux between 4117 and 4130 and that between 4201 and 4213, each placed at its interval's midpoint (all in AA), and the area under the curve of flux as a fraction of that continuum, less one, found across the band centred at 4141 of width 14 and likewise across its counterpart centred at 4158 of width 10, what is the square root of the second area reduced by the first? 0.9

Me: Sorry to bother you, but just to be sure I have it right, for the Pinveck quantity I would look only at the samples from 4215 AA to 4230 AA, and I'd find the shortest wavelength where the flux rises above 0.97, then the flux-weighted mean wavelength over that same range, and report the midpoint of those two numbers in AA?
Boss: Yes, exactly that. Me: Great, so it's 4222.3 AA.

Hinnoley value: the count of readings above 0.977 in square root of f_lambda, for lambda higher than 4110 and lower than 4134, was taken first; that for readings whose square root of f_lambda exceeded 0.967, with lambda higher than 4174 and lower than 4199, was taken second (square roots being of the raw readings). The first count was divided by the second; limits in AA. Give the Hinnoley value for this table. 1.7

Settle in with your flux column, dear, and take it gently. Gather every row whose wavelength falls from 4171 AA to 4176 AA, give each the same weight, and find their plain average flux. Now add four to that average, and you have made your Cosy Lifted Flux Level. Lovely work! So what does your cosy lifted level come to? 4.88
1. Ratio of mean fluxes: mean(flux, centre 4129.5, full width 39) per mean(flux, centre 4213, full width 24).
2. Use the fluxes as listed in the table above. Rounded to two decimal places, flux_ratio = 0.98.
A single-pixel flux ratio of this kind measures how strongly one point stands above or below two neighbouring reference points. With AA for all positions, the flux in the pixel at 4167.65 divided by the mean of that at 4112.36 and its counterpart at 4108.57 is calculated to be 1.13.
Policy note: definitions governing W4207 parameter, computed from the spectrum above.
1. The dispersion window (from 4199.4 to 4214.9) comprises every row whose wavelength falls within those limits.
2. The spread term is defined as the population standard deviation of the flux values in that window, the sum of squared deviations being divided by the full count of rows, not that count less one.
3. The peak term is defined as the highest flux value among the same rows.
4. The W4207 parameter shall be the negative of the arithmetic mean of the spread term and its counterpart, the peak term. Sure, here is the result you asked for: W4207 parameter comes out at -0.582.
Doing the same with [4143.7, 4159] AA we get -0.572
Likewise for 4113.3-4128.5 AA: -0.571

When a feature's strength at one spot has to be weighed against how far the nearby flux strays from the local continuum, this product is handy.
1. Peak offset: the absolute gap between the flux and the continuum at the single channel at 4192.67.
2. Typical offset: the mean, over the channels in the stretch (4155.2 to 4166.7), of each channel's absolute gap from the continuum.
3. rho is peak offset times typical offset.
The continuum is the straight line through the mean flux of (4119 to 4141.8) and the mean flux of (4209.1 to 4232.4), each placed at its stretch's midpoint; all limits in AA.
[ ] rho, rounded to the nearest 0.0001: 0.0059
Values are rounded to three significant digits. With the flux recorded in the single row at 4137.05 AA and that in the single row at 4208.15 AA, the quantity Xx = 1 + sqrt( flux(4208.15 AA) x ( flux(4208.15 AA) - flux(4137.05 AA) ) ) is 1.26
